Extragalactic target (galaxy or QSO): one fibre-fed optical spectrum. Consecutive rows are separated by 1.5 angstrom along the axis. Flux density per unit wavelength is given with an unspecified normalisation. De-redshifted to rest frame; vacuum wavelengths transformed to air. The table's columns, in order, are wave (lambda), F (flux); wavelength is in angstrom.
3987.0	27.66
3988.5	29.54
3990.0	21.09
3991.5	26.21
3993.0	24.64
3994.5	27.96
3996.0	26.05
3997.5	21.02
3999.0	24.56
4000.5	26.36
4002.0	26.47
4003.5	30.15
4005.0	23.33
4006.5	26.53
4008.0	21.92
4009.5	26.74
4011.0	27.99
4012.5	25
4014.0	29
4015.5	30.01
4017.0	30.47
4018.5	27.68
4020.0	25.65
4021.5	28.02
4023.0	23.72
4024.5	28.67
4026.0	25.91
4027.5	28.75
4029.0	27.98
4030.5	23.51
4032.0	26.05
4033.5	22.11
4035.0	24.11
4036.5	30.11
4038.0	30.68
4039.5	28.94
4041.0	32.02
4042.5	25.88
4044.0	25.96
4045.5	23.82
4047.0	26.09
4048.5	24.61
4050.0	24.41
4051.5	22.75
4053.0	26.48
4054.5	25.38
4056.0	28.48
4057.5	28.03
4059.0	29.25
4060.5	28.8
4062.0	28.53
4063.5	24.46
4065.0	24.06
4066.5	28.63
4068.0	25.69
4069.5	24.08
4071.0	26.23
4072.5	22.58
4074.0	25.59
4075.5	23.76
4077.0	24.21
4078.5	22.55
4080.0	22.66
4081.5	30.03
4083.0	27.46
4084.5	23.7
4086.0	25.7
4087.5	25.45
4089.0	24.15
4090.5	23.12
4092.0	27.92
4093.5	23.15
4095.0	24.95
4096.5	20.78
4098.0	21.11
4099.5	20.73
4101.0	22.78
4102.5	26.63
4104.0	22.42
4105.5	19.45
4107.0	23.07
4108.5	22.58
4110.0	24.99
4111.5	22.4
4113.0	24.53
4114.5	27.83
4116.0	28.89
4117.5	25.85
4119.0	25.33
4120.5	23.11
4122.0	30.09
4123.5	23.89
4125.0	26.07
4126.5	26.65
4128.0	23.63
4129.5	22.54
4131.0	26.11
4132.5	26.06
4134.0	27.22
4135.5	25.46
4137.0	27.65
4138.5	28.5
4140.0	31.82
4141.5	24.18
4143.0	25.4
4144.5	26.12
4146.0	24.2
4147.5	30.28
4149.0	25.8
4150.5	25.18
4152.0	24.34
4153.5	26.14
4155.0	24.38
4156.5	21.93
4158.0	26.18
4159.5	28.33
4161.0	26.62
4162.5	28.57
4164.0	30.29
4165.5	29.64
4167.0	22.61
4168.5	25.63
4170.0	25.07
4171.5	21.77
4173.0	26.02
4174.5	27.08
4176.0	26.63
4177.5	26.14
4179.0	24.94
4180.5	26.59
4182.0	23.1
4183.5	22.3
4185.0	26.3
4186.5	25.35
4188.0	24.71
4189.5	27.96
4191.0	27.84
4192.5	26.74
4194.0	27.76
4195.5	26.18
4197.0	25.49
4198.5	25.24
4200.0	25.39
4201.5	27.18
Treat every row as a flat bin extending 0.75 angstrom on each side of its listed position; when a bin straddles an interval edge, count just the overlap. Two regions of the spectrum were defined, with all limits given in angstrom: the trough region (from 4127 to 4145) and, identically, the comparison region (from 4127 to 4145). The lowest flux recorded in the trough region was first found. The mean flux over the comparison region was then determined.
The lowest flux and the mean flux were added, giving 48.8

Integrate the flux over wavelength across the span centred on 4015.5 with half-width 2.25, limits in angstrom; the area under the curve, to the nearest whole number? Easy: 134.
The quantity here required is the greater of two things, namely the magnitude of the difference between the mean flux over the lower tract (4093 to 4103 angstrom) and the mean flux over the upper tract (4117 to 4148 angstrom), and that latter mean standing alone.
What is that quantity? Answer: 26.2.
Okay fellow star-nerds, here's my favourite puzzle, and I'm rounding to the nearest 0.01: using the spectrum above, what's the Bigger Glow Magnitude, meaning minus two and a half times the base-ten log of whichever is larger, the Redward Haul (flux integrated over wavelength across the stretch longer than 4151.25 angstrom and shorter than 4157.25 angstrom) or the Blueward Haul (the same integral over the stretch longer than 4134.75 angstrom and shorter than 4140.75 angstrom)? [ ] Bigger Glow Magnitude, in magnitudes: -5.58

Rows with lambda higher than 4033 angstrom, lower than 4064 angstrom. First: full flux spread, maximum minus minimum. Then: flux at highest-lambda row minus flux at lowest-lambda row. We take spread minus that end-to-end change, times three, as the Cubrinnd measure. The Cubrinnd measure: 23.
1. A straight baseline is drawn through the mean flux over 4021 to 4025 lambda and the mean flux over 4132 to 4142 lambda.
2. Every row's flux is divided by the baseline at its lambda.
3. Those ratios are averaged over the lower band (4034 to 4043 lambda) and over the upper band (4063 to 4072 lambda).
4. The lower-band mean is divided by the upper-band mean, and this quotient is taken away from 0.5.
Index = -0.63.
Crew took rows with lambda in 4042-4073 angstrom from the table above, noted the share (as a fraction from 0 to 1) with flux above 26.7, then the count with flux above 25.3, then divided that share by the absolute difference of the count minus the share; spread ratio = 0.0225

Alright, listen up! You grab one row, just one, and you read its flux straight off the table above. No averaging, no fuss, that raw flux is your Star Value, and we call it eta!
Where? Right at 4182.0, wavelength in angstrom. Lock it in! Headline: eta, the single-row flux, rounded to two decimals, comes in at 23.10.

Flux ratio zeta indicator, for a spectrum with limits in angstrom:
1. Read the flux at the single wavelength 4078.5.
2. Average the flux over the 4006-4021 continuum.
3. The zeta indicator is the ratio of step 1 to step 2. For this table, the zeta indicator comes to 0.83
